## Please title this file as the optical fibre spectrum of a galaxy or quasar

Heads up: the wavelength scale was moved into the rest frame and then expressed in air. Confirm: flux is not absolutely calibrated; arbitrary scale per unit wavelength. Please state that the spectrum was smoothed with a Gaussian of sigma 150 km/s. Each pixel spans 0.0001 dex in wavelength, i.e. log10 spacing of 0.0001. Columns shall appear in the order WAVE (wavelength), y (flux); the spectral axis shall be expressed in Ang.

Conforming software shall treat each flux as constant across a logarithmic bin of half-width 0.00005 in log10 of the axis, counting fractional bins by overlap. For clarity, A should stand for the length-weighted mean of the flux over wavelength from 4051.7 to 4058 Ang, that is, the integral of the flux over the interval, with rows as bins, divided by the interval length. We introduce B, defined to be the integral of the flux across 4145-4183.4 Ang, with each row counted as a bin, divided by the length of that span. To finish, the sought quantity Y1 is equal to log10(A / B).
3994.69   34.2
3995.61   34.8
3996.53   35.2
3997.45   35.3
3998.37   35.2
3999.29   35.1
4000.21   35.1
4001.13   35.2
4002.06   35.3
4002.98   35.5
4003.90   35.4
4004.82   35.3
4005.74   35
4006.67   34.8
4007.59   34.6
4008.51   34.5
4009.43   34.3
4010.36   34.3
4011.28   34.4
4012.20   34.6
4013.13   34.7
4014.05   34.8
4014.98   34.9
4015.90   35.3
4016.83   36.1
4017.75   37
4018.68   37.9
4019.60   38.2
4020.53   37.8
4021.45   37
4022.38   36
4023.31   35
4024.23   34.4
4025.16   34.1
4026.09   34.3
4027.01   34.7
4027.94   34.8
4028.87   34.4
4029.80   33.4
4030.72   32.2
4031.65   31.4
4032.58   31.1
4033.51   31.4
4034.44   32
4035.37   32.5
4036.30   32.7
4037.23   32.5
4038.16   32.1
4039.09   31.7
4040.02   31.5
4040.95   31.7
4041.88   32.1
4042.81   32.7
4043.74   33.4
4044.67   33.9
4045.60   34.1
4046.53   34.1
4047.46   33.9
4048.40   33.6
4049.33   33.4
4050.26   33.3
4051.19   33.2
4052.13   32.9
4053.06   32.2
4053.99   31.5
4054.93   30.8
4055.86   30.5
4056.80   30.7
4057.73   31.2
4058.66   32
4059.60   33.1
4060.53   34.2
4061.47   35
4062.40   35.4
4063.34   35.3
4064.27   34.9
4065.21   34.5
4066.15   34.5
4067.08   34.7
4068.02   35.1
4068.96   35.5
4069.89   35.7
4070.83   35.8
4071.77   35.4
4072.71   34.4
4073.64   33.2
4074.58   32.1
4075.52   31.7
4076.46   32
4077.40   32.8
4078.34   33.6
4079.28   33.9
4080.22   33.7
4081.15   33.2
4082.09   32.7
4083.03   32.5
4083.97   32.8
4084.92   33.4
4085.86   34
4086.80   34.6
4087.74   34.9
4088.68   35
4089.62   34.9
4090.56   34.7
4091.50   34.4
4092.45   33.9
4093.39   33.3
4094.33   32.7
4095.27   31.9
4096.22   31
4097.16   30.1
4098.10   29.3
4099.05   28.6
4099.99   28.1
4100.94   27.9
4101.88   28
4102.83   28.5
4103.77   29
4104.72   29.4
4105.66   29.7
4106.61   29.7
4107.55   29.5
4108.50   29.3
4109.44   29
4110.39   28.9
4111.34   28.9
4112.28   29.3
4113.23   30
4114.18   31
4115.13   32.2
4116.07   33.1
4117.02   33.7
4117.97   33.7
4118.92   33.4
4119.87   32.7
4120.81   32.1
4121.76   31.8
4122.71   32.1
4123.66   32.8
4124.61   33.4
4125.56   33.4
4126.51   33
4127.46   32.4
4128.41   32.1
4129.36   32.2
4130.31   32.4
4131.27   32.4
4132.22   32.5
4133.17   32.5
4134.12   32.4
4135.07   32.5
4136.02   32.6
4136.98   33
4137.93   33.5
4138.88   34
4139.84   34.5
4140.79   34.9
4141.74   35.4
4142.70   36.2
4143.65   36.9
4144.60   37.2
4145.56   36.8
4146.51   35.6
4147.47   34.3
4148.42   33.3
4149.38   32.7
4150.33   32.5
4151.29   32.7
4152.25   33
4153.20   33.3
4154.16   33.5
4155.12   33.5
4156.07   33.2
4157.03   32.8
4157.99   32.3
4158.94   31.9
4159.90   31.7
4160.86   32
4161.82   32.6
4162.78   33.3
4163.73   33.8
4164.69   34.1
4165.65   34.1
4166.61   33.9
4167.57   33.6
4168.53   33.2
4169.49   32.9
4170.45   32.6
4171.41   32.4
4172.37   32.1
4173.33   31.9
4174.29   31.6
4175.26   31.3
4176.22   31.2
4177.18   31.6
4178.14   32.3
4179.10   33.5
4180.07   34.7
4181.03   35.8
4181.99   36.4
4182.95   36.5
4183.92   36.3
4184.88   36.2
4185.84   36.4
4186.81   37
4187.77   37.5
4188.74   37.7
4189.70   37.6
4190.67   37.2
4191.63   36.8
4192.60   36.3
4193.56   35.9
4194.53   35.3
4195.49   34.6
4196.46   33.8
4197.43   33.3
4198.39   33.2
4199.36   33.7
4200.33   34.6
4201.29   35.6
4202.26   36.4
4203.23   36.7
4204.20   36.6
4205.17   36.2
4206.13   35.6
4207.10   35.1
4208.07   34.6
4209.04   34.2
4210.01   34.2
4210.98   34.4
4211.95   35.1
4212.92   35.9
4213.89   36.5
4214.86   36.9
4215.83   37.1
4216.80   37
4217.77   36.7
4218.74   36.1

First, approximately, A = 31.4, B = 33.3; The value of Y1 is -0.02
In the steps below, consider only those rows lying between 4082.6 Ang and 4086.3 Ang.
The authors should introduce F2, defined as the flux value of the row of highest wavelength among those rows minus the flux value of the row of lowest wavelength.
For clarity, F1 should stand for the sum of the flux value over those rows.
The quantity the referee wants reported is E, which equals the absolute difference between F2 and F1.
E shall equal 131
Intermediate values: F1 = 132.7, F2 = 1.5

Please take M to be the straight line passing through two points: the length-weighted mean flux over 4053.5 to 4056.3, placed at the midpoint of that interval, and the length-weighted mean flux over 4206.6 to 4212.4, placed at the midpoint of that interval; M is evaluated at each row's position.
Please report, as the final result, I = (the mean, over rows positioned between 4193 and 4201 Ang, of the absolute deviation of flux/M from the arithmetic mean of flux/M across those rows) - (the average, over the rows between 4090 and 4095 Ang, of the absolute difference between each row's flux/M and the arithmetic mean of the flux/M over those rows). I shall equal 0.003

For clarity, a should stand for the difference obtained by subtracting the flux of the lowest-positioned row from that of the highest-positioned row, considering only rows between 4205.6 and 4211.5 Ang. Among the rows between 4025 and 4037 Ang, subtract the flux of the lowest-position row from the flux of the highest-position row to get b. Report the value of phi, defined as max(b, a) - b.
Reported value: 0.2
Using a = -1.2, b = -1.4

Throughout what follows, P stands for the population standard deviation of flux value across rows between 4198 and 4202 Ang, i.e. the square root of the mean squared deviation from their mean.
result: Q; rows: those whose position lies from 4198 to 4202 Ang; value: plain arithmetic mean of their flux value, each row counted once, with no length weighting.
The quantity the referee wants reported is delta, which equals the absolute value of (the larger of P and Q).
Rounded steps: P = 0.9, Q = 34.3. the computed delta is 34.3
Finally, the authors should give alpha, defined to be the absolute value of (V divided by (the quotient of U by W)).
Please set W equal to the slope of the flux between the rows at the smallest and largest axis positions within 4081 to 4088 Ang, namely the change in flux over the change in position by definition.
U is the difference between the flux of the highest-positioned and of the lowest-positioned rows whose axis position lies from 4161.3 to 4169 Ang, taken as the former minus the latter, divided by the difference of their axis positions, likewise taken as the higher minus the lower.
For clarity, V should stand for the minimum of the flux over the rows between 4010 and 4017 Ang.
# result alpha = 99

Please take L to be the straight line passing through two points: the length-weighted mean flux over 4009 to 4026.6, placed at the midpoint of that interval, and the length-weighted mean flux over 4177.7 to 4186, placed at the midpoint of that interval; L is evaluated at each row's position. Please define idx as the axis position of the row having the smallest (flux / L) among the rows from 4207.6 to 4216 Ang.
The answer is 4209.04 Ang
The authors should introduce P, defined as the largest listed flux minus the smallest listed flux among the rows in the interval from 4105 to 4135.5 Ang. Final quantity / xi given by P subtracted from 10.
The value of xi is 5.2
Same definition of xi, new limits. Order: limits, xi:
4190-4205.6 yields 6.0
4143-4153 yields 5.3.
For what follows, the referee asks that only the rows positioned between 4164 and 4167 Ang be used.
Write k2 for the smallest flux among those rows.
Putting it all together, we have 33.9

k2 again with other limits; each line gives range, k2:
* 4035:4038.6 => 32.1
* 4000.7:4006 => 35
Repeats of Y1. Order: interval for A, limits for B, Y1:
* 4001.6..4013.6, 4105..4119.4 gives 0.05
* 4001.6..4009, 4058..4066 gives 0.01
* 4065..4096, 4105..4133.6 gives 0.03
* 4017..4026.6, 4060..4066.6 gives 0.02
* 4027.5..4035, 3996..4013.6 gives -0.03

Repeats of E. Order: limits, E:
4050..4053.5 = 133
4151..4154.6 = 132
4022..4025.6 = 141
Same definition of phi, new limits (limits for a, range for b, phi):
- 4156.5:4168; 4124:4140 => 0.0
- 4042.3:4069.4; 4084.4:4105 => 6.8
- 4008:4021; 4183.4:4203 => 3.2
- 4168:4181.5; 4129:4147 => 0.0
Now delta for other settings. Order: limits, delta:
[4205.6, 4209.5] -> 34.9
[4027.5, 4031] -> 33.7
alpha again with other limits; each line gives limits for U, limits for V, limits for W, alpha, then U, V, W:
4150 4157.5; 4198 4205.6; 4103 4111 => 11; 0.04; 33.2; -0.02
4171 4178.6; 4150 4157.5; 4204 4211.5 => 710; -0.01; 32.5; -0.32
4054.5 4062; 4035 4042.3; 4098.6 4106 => 8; 0.64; 31.5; 0.17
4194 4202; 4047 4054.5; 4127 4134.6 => 0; 0.04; 31.5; 0.00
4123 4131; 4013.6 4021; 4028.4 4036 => 169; -0.06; 34.8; -0.29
